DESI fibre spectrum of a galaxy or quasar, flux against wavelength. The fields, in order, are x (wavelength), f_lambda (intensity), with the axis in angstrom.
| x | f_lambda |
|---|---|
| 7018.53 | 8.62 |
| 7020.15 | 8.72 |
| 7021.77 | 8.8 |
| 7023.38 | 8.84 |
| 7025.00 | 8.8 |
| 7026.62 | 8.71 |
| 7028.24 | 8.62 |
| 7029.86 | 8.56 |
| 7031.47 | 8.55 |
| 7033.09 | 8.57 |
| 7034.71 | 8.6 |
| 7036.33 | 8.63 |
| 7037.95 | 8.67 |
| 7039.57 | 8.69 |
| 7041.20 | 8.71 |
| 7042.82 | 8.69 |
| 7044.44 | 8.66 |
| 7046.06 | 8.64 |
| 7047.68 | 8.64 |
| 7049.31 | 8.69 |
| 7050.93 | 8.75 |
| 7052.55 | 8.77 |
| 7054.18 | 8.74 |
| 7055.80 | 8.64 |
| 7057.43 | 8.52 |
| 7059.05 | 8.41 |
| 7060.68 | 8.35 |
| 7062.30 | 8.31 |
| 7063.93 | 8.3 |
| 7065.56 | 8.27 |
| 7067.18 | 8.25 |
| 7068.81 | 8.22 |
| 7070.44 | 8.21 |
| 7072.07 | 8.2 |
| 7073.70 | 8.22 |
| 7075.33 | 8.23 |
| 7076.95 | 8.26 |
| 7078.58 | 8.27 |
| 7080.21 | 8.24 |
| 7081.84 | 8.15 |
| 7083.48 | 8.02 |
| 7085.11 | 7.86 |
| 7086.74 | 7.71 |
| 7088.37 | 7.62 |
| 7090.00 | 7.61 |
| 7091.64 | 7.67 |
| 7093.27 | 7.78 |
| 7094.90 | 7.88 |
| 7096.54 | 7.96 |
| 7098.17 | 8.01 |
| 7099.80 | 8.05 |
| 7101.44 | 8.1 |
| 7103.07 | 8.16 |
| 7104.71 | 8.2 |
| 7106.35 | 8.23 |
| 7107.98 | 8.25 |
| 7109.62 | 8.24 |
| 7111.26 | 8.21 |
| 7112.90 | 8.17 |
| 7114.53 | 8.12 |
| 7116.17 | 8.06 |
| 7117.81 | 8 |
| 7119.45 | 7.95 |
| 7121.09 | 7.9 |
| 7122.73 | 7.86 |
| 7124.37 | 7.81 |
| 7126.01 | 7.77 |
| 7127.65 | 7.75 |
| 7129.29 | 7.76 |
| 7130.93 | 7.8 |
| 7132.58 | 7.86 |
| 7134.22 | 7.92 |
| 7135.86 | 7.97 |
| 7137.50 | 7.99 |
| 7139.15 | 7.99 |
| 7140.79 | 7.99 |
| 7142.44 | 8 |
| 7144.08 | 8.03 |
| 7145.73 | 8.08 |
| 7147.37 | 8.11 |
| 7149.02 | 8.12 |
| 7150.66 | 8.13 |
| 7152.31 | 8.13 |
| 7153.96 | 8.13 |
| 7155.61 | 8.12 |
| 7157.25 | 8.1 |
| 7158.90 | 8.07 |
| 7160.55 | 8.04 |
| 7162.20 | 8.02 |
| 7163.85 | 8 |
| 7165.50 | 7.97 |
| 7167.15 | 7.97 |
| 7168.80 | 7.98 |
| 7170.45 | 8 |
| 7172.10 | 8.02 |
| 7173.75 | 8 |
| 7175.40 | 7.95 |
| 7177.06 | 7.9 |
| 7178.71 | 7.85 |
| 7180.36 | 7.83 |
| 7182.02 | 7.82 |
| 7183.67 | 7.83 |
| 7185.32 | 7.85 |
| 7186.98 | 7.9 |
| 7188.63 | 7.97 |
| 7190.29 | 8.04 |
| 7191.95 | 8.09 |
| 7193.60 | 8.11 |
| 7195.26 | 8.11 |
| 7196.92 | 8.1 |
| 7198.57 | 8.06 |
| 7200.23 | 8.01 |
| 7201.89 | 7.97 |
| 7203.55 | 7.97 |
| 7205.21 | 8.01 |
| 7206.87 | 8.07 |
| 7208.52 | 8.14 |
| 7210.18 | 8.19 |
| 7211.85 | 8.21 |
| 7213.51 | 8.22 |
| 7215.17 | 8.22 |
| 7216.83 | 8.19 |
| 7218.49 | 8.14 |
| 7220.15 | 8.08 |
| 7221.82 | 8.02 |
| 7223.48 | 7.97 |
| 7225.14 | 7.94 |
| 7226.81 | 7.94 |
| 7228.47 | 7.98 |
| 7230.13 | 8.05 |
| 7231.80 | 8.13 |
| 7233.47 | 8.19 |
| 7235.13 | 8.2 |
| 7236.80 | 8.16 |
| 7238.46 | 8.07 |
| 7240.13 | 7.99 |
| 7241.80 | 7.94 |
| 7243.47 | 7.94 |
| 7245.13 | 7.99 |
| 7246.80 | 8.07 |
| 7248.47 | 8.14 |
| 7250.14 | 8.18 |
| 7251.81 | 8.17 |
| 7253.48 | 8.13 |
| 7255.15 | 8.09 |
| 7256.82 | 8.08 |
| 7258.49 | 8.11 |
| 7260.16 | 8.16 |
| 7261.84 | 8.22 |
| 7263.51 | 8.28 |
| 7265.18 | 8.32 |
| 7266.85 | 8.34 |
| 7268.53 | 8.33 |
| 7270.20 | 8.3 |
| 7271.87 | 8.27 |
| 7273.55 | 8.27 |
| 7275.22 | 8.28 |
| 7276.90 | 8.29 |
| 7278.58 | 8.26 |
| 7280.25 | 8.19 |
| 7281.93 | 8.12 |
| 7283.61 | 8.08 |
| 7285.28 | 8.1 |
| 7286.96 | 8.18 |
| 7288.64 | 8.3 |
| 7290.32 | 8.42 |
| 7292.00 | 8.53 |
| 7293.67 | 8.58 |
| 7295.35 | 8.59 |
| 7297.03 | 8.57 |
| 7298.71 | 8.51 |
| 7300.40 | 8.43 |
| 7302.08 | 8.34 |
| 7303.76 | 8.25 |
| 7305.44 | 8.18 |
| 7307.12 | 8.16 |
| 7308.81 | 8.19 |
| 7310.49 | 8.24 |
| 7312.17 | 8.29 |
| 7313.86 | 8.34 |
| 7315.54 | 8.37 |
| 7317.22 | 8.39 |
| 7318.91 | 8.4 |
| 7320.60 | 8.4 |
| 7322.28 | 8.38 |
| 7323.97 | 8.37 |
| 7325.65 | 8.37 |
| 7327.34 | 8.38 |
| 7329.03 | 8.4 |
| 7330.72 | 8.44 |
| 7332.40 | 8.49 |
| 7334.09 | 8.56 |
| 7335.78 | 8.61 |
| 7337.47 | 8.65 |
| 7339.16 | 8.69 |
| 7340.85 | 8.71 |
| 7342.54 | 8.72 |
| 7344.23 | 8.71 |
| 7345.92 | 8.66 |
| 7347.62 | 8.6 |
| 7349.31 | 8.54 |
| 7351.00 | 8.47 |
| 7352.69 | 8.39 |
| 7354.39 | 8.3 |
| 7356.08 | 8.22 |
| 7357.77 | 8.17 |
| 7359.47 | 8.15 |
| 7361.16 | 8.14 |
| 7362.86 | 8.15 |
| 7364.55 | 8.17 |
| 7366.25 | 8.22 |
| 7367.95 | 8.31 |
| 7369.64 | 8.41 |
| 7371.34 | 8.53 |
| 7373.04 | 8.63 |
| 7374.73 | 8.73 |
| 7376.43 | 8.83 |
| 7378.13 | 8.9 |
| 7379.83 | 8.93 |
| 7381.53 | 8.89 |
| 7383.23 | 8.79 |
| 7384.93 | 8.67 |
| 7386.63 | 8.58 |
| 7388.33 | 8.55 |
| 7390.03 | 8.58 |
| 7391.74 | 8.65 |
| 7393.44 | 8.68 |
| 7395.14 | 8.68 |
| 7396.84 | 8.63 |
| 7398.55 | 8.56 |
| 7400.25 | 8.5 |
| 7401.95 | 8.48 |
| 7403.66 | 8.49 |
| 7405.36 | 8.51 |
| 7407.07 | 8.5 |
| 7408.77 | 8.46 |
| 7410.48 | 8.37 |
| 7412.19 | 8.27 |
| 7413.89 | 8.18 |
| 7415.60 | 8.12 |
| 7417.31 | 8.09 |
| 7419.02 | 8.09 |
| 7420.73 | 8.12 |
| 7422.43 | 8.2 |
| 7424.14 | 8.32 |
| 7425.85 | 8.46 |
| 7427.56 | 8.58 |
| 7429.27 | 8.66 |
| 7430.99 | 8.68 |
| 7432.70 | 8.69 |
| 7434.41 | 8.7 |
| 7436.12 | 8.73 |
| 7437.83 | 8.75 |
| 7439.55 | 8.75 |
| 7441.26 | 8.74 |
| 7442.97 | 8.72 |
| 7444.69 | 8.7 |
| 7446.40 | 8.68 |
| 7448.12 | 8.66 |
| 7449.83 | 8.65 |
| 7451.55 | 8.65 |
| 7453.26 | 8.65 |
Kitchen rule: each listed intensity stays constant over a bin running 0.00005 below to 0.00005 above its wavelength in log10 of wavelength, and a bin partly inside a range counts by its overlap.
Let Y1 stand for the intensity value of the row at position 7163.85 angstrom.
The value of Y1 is 8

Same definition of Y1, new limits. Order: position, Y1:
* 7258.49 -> 8.11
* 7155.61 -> 8.12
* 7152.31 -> 8.13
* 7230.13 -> 8.05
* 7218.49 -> 8.14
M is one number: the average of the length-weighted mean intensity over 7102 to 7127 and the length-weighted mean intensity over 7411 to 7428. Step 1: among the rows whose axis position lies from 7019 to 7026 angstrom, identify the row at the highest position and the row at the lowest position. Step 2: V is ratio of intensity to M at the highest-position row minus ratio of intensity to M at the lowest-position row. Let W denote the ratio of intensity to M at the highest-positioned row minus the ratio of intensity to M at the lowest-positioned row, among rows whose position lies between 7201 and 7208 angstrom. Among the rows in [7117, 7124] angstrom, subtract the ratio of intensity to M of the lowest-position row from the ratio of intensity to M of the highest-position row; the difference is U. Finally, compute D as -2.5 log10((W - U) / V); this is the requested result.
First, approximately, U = -0.017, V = 0.010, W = 0.012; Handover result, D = -1.2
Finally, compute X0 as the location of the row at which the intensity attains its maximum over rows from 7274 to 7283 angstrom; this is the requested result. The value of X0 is 7276.90 angstrom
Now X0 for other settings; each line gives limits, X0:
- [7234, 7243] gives 7235.13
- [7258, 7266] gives 7265.18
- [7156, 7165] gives 7157.25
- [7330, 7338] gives 7337.47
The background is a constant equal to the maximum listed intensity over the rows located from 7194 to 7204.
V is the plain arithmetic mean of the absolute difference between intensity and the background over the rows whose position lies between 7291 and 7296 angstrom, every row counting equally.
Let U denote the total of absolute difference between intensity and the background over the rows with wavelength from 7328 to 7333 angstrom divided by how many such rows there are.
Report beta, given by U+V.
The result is 0.8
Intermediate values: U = 0.333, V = 0.46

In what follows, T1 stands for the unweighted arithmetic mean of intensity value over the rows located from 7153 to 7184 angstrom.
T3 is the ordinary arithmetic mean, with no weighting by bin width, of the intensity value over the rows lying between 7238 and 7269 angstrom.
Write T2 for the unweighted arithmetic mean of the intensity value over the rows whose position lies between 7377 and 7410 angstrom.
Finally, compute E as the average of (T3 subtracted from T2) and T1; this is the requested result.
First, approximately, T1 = 7.98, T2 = 8.63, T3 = 8.13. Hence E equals 4.24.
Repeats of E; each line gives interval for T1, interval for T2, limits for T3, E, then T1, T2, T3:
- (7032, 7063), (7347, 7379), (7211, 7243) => 4.47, 8.61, 8.41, 8.09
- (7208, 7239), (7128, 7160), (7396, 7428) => 3.88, 8.11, 8.02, 8.36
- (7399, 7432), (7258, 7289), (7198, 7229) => 4.27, 8.37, 8.23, 8.07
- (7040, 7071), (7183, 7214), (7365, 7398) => 3.96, 8.51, 8.04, 8.64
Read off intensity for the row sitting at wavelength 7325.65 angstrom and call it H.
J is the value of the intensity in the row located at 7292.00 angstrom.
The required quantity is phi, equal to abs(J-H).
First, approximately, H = 8.37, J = 8.53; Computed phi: 0.16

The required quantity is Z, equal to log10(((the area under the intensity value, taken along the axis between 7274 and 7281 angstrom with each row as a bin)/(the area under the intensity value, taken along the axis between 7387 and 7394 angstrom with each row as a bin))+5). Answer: 0.775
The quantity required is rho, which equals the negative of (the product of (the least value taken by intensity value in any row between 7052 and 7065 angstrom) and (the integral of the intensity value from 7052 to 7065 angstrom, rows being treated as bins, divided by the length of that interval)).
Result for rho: -70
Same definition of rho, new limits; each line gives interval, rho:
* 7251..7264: -66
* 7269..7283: -67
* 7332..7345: -73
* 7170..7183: -62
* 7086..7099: -59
